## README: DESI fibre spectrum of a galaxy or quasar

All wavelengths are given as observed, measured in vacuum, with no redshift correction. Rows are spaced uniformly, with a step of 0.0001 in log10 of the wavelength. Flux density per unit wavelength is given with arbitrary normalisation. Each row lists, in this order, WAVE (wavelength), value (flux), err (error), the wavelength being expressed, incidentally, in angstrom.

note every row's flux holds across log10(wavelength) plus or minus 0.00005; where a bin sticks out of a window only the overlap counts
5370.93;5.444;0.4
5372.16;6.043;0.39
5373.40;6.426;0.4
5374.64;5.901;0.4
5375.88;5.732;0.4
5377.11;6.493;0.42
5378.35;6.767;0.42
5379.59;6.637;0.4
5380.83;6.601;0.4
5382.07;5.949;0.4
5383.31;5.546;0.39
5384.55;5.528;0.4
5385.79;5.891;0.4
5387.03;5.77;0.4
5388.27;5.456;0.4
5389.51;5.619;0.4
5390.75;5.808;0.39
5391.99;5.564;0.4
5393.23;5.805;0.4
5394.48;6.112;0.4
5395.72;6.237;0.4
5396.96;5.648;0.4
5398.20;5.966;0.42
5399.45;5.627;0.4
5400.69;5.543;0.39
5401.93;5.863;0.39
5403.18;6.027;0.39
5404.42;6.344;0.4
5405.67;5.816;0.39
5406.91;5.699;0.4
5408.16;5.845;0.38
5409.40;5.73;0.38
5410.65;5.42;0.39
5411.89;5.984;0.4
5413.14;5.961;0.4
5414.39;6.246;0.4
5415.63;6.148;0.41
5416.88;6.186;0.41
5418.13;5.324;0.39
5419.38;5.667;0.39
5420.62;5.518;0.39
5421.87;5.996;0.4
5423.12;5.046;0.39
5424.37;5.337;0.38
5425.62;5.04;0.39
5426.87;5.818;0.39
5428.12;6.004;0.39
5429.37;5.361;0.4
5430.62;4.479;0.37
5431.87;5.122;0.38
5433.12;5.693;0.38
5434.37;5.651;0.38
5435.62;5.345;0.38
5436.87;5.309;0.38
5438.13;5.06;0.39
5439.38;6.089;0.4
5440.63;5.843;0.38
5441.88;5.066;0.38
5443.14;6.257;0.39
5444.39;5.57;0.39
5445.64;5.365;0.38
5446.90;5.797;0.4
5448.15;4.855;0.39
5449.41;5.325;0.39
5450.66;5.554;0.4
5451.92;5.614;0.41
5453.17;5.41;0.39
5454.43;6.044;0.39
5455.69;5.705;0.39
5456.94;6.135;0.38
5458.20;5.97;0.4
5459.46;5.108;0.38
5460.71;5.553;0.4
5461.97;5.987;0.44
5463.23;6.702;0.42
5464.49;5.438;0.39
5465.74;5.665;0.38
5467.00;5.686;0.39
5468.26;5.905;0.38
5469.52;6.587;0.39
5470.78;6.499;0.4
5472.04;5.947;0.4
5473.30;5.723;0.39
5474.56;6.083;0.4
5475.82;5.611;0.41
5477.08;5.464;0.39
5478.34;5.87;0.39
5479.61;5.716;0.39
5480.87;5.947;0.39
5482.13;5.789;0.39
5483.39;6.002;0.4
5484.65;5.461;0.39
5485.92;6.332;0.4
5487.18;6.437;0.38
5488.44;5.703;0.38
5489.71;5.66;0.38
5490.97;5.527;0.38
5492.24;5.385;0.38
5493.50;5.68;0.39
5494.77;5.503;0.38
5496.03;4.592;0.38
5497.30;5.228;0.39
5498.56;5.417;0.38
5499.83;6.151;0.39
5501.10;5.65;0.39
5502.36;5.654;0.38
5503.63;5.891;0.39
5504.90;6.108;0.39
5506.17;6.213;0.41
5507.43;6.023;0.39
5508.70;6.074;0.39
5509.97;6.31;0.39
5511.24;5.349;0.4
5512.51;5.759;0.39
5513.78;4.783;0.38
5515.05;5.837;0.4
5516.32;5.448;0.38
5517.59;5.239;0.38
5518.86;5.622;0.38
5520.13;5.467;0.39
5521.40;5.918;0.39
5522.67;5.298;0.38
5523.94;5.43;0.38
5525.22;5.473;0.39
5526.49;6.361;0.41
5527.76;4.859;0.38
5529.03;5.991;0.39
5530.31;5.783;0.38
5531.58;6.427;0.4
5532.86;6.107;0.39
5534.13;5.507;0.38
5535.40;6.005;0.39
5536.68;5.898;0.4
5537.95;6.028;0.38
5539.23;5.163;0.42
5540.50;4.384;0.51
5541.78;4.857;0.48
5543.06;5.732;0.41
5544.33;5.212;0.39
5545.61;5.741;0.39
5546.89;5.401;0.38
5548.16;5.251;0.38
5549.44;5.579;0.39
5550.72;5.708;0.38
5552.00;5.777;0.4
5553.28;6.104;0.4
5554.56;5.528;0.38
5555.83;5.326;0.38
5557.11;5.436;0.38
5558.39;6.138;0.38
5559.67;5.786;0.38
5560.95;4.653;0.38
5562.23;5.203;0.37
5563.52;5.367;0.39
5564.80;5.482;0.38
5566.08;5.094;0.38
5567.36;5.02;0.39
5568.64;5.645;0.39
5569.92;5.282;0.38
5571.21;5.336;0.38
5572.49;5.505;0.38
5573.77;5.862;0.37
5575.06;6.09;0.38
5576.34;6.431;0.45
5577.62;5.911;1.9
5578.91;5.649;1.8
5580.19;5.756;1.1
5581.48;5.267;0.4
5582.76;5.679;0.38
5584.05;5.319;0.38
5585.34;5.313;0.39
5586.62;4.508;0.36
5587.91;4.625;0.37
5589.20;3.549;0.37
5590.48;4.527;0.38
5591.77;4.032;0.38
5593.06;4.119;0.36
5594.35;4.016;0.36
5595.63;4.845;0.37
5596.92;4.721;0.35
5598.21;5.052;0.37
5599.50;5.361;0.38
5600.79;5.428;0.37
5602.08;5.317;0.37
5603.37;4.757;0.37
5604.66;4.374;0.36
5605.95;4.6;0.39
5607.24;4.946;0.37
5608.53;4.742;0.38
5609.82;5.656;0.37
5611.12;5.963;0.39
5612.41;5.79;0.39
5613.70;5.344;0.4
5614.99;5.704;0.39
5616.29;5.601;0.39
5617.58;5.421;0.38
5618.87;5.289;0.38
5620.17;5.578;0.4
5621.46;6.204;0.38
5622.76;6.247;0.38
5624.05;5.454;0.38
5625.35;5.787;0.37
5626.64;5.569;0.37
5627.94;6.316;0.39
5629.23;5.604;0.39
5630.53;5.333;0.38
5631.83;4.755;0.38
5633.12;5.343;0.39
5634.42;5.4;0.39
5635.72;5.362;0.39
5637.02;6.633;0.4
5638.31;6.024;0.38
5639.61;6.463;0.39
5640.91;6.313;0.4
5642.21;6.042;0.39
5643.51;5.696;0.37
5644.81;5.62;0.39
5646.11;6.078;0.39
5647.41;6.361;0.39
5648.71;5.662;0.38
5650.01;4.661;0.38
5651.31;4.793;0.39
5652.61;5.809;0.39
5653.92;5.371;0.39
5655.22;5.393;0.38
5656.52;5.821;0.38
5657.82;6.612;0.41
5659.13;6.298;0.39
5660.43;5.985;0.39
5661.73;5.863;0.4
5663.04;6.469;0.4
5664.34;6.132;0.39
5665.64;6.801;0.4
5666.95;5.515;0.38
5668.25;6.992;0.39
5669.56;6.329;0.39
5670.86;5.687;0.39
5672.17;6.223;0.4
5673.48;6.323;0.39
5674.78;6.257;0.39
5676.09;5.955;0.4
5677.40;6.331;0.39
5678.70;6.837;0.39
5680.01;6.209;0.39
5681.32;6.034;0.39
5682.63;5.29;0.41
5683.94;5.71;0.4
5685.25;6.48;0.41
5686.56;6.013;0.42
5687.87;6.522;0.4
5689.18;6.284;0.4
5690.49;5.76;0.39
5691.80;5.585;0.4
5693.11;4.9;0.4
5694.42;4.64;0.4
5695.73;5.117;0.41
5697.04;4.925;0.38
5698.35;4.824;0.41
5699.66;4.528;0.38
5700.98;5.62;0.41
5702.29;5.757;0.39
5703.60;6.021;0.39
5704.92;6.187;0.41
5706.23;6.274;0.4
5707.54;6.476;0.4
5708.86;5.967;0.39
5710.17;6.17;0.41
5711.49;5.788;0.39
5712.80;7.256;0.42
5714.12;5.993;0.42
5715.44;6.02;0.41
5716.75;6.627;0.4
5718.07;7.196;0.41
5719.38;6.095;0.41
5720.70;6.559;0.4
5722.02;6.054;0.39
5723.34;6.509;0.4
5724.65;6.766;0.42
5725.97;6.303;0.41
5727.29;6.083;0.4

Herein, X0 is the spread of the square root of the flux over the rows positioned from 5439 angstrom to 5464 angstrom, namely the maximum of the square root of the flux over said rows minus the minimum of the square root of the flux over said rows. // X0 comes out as 0.39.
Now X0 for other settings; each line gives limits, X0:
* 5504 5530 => 0.34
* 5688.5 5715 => 0.57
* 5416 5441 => 0.37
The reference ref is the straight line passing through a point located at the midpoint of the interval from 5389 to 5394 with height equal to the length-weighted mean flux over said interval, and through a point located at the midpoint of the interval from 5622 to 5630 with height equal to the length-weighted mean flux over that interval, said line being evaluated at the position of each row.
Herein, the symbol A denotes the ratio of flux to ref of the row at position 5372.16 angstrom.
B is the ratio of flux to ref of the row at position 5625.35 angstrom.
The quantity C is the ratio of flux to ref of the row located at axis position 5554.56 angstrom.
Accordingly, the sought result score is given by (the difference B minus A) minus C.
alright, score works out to -1.02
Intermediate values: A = 1.06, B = 0.99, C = 0.95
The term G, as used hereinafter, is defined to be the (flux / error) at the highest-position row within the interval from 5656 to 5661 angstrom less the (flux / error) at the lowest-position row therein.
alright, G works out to 0.0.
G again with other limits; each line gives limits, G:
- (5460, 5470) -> 3.0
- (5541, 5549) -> 3.7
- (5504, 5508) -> -0.2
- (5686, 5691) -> 0.5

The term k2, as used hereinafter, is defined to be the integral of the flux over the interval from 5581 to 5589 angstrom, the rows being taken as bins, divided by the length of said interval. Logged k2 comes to 5.03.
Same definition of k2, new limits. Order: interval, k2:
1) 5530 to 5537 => 5.97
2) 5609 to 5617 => 5.65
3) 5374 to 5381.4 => 6.35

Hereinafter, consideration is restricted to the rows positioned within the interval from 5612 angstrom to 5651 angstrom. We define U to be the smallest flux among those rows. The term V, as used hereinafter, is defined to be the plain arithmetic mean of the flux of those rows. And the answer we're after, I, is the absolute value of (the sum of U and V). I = 10.4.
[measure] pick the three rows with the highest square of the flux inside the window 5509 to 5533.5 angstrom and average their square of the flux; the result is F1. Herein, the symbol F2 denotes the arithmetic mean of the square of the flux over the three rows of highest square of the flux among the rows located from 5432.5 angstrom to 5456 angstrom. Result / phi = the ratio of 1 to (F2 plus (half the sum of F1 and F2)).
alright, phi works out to 0.0130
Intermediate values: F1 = 41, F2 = 38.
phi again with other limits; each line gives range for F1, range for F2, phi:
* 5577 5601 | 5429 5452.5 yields 0.0139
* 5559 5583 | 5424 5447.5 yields 0.0133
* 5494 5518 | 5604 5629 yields 0.0128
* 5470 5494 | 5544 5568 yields 0.0134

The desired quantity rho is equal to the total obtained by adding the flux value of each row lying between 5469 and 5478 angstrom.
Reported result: 42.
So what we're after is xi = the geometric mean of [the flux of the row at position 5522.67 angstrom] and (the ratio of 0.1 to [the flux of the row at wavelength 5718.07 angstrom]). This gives 0.271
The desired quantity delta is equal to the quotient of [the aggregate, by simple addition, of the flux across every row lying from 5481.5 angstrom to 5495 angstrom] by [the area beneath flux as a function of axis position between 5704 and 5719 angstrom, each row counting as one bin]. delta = 0.67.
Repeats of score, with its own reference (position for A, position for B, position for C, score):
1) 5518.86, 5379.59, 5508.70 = -0.86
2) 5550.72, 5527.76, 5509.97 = -1.24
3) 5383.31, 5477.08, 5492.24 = -0.96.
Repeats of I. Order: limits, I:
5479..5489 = 11.4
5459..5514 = 10.4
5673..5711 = 10.4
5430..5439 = 9.7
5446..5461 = 10.4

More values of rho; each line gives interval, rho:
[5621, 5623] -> 12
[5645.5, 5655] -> 39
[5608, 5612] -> 16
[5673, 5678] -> 25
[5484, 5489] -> 24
